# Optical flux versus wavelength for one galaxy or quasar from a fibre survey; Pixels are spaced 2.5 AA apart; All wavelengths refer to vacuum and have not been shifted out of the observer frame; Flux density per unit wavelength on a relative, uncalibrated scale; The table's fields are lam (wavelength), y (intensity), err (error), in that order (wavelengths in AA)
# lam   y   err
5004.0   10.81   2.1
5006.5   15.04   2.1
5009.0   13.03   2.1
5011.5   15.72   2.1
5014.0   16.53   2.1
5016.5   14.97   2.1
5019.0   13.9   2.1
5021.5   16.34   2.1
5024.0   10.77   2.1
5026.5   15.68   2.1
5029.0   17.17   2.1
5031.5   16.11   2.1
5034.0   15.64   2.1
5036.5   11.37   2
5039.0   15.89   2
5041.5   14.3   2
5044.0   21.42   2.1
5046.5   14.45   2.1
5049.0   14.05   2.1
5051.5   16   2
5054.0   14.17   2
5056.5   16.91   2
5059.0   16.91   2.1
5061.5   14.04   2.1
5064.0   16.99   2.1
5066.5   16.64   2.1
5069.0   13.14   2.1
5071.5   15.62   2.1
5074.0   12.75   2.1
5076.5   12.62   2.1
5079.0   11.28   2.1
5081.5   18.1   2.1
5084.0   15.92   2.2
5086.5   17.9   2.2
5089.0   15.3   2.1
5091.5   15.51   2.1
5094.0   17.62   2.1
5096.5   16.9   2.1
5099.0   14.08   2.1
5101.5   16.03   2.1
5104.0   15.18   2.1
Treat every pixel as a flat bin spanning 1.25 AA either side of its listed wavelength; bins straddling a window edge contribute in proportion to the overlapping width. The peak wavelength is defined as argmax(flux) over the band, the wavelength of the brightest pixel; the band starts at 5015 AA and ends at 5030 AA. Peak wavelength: 5029.0 AA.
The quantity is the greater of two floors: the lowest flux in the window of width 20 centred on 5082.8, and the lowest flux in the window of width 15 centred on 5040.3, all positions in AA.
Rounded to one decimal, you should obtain 11.4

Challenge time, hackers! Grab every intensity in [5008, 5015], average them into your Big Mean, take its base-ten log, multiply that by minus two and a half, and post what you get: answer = -2.95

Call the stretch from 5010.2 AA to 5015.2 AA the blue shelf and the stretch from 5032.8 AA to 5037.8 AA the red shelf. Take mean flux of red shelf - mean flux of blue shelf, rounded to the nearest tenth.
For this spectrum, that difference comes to -2.6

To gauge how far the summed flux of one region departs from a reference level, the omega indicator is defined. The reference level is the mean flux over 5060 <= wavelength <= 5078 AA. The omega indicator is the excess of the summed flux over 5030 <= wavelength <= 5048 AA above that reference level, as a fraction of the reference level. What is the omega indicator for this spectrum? 6.5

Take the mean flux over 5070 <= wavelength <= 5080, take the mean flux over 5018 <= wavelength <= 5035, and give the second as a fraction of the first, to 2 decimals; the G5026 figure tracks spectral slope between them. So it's 1.15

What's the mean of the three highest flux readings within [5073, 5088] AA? 17.31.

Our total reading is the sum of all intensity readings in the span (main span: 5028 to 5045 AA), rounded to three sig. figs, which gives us 112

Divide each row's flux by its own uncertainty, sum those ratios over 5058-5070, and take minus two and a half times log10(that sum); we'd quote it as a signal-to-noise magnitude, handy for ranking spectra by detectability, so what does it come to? -3.9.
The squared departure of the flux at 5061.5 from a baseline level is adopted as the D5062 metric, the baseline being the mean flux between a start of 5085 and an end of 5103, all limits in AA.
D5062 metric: 4.6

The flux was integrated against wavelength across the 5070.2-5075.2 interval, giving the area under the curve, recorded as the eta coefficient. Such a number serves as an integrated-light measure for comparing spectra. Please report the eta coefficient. 71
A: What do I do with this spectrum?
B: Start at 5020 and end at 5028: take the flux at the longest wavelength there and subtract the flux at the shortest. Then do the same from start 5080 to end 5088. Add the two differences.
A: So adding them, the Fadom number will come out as -1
